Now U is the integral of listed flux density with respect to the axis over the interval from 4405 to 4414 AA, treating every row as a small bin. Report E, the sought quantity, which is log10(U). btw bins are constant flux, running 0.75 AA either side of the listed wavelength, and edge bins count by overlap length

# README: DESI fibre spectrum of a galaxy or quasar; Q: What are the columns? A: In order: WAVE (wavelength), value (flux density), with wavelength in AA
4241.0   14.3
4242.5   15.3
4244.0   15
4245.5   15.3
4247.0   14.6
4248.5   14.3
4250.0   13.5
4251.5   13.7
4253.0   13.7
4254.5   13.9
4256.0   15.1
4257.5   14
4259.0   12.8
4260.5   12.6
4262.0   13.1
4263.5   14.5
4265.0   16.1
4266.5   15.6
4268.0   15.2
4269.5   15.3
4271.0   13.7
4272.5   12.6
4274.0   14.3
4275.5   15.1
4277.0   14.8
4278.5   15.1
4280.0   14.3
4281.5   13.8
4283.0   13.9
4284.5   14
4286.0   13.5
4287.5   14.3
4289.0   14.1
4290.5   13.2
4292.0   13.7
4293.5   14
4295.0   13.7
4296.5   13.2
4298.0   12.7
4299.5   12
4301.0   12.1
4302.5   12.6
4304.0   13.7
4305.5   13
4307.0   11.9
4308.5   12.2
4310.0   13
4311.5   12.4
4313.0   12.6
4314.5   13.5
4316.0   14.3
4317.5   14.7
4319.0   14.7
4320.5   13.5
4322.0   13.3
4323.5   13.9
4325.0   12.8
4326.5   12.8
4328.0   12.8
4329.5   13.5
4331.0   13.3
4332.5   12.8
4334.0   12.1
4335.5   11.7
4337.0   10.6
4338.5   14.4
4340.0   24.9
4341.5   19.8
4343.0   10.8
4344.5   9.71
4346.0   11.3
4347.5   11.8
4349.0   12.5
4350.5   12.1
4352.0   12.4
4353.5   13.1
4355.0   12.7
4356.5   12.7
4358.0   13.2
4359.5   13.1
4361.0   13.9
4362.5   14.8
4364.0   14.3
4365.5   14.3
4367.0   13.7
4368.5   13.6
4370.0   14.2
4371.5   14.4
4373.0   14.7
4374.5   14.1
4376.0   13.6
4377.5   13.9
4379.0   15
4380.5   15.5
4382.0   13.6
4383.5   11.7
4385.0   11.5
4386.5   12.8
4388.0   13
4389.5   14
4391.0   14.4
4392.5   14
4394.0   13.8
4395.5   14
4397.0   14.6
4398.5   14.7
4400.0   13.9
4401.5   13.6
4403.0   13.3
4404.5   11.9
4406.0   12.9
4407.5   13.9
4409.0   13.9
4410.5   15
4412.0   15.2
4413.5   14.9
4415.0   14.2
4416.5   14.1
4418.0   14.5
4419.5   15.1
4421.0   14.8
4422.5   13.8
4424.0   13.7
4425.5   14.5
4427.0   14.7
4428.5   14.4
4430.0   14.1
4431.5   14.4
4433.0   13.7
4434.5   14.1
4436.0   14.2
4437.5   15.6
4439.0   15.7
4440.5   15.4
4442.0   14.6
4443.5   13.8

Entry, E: 2.11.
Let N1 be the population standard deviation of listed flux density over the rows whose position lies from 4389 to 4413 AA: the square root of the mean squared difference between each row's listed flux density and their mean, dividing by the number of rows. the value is 0.78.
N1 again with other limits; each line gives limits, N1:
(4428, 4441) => 0.70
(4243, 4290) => 0.86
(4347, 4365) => 0.86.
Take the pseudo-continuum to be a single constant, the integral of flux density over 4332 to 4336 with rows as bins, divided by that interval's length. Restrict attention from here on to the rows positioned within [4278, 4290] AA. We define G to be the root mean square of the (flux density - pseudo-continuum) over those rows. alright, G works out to 2.0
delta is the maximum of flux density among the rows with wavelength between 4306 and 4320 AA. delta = 14.7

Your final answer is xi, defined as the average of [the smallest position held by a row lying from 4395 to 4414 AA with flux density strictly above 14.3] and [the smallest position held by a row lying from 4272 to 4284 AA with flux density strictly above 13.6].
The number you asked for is 4335.5 AA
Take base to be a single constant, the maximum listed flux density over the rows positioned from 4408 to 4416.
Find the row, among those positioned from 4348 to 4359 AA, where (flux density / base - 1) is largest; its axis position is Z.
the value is 4358.0 AA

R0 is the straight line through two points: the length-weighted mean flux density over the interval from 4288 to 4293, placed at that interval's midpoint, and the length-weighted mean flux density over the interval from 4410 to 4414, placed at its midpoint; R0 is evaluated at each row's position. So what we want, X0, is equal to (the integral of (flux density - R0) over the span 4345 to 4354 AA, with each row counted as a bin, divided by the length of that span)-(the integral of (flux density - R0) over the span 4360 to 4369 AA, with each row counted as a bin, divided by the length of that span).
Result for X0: -1.8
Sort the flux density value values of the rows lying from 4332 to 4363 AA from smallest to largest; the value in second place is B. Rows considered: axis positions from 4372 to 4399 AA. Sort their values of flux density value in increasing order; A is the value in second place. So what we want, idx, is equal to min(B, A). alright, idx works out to 10.6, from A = 11.7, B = 10.6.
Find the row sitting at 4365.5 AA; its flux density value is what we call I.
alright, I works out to 14.3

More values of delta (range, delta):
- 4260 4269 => 16.1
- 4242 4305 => 16.1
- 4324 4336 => 13.5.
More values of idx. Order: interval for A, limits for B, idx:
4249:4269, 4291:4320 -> 12.0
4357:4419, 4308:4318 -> 11.7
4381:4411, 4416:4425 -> 11.7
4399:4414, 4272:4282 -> 12.9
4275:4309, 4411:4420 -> 12.0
